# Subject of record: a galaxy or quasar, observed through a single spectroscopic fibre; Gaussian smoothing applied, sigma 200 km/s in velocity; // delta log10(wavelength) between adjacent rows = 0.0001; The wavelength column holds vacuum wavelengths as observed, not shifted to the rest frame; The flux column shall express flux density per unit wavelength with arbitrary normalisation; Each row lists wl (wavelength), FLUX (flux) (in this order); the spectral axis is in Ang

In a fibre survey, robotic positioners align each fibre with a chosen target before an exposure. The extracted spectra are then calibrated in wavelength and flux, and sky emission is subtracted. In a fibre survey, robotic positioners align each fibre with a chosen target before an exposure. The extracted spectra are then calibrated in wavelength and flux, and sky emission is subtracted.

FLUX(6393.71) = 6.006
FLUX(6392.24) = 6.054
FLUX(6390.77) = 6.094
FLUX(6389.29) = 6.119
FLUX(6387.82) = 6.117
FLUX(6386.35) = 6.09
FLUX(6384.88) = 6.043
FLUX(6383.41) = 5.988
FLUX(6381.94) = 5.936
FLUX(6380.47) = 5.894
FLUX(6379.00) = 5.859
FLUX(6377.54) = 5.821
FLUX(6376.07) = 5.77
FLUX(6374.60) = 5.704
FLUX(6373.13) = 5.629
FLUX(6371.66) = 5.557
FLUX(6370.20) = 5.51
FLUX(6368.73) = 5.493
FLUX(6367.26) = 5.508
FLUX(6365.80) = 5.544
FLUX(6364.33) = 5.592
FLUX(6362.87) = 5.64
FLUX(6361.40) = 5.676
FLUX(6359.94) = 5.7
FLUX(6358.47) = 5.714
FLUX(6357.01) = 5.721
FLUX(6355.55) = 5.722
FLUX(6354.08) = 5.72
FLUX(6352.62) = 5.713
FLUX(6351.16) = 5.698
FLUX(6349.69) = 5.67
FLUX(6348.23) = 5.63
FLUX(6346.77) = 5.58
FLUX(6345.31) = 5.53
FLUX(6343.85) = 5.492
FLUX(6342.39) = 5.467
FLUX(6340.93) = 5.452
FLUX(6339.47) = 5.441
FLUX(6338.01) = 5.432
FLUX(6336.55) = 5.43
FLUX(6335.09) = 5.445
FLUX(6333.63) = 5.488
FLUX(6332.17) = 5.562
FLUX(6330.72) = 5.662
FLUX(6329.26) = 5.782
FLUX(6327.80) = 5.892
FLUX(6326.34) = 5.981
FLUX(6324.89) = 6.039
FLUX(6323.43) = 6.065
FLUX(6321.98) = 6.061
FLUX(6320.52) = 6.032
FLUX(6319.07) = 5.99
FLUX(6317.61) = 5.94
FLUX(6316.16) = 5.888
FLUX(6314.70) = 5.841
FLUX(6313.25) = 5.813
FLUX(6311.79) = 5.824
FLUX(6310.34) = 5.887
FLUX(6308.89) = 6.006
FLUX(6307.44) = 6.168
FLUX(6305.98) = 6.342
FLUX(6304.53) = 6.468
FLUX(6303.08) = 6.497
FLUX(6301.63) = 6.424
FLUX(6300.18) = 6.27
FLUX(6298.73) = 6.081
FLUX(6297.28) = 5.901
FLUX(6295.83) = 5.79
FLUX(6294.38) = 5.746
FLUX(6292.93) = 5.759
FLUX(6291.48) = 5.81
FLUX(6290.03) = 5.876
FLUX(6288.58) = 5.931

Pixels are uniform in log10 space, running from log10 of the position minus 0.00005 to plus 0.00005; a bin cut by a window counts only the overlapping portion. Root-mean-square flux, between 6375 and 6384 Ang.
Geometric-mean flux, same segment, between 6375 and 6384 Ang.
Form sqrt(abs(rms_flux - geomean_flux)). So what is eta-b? 0.030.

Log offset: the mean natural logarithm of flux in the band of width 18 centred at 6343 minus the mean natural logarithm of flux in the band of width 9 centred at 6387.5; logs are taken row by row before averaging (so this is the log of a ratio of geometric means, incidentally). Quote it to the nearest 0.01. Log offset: -0.10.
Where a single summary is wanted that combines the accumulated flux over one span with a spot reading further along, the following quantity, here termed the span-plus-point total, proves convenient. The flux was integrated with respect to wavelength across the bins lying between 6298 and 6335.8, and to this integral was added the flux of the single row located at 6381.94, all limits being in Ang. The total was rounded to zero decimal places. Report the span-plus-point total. 232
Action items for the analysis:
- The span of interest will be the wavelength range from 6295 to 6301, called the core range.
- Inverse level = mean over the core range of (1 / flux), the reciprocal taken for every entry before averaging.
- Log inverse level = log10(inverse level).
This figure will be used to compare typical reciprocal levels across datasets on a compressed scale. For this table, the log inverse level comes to -0.779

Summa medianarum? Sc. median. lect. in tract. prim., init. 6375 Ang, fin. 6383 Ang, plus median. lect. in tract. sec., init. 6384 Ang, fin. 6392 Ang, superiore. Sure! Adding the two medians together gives 12.0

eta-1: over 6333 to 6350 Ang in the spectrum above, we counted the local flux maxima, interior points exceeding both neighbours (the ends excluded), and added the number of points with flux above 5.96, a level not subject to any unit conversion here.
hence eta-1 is 0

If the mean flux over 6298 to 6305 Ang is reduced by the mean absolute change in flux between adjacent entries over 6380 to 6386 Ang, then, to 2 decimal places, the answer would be 6.30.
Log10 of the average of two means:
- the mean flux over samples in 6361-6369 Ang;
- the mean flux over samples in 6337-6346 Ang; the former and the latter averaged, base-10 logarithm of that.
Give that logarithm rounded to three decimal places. 0.742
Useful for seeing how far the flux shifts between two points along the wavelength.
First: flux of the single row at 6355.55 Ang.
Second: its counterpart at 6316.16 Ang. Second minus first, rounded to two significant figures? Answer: 0.17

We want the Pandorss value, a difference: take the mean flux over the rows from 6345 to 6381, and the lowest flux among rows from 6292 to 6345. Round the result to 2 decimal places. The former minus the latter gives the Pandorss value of 0.23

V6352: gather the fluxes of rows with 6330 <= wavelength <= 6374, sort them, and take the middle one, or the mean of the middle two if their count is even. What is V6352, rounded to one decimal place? 5.6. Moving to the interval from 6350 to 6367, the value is 5.7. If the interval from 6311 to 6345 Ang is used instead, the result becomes 5.8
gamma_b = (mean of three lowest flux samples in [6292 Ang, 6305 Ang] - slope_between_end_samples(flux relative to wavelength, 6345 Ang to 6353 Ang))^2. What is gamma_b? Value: 33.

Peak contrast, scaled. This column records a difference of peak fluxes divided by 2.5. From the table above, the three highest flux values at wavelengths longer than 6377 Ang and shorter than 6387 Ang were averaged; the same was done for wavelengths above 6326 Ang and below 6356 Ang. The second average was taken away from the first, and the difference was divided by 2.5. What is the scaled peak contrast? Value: 0.062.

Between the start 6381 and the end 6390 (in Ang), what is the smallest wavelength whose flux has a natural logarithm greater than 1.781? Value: 6381.94 Ang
